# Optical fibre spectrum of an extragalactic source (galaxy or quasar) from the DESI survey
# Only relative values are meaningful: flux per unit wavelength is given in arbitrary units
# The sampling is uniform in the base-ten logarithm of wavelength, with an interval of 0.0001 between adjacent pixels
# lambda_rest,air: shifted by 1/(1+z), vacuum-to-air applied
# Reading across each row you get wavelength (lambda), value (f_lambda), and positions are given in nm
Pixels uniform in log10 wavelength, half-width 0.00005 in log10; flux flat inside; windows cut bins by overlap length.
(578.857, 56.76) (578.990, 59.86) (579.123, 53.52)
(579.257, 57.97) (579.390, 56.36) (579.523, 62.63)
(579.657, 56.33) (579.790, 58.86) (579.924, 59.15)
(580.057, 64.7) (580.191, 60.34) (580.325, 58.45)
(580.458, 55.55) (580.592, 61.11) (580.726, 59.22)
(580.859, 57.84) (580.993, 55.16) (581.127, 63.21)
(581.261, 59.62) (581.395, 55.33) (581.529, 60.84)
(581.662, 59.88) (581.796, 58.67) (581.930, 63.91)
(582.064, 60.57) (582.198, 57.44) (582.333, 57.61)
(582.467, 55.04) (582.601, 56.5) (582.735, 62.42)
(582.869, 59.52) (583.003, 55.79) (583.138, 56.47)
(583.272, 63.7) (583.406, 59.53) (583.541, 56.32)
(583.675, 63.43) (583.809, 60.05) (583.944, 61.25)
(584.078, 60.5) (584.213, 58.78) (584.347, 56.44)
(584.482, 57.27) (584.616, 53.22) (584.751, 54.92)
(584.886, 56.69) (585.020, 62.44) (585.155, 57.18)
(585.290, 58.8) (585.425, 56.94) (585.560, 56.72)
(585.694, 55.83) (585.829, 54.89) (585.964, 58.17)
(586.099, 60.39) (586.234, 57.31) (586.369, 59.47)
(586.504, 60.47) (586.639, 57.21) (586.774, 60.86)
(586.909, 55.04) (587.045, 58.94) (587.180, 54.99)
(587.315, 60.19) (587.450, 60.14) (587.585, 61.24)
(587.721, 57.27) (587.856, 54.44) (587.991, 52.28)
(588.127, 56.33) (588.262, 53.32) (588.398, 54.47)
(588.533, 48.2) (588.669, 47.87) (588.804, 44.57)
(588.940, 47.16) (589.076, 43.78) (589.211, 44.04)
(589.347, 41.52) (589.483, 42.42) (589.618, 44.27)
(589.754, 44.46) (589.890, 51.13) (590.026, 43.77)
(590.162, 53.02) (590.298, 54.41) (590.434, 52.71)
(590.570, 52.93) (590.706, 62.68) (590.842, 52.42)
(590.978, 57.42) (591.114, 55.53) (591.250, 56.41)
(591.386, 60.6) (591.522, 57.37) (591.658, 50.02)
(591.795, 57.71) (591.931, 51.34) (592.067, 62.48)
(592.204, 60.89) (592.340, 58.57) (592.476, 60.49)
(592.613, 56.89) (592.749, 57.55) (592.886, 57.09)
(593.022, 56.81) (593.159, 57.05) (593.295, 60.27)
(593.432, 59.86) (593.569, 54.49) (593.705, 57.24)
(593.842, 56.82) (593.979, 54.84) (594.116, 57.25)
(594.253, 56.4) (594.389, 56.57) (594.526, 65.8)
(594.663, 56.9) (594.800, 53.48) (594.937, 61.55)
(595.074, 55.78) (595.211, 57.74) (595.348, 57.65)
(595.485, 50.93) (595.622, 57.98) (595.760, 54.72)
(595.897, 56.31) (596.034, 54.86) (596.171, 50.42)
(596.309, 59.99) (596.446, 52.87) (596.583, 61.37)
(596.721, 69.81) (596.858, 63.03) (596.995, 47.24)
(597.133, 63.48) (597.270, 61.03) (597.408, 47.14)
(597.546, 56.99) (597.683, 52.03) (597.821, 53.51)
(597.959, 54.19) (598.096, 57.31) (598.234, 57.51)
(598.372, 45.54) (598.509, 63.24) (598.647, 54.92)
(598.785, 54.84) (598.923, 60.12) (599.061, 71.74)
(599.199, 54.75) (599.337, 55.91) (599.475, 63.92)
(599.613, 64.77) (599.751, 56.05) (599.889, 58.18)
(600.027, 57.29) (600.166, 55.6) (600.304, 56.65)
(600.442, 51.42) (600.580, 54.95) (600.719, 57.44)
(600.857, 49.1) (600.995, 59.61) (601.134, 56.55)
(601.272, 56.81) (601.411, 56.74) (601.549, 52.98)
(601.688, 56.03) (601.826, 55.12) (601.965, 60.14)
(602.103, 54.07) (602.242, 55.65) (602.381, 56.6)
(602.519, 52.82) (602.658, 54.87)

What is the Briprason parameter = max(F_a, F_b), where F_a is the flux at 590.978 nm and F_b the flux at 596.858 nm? 63.0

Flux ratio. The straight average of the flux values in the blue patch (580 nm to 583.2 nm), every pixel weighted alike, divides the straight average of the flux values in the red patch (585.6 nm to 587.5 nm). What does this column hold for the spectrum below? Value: 0.986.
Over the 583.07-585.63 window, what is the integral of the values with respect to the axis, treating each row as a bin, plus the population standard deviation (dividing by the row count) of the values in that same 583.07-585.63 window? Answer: 152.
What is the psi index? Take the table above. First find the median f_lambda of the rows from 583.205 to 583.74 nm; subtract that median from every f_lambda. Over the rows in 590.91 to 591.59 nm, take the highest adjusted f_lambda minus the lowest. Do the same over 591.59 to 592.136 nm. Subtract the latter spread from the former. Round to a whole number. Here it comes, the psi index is -7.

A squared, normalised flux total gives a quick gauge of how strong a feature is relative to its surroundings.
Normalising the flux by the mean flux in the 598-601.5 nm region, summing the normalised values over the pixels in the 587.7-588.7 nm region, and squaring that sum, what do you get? 55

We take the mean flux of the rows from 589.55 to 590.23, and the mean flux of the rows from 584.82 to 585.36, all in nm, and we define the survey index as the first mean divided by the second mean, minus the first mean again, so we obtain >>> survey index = -47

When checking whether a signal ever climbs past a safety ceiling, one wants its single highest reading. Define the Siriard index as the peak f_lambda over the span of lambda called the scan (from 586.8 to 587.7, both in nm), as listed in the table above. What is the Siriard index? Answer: 61.24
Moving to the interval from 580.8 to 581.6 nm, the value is 63.21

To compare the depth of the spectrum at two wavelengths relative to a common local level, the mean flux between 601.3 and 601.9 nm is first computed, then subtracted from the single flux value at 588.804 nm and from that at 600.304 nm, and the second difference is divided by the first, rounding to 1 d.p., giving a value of -0.1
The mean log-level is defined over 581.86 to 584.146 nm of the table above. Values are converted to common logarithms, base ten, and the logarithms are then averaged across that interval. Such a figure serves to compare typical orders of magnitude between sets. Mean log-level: 1.77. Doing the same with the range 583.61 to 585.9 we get 1.76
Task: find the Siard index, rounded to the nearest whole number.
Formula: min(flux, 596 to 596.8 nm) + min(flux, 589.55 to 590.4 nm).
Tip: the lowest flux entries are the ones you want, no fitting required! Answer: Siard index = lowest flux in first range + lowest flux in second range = 94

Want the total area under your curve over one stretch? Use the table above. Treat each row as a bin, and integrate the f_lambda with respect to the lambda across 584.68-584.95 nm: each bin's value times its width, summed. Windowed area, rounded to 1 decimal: 15.0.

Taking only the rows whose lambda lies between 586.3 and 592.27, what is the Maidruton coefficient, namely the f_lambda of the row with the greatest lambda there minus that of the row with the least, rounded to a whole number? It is 1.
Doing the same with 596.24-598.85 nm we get -5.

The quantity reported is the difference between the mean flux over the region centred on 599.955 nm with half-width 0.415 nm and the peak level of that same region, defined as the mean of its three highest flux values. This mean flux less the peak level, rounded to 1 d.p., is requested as -2.0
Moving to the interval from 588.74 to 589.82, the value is -1.4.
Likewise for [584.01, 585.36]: -3.0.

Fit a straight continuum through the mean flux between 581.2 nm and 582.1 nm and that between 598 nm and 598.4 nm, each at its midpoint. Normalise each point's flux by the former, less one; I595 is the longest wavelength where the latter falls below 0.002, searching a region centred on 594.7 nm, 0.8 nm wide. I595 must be 594.800 nm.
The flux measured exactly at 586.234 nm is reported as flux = 57.31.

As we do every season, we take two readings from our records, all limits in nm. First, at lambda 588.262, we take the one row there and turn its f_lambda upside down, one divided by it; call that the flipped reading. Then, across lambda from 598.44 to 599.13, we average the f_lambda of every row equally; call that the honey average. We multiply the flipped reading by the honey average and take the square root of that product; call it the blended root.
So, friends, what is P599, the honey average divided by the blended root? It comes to 57.0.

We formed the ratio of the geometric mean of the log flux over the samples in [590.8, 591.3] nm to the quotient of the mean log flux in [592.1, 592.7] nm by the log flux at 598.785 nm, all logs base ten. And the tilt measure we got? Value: 1.71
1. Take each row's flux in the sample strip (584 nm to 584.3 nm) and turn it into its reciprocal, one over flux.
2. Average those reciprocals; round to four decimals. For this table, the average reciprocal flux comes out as 0.0168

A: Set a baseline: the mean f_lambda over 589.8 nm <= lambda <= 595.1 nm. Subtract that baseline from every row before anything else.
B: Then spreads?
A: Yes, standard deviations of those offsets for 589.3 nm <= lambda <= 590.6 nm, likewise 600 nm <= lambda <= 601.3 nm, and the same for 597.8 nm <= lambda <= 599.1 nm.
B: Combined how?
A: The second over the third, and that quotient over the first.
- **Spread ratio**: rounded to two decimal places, 0.09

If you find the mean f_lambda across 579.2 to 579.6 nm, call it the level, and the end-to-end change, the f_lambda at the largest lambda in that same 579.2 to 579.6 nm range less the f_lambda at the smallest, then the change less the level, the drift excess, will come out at -54.3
